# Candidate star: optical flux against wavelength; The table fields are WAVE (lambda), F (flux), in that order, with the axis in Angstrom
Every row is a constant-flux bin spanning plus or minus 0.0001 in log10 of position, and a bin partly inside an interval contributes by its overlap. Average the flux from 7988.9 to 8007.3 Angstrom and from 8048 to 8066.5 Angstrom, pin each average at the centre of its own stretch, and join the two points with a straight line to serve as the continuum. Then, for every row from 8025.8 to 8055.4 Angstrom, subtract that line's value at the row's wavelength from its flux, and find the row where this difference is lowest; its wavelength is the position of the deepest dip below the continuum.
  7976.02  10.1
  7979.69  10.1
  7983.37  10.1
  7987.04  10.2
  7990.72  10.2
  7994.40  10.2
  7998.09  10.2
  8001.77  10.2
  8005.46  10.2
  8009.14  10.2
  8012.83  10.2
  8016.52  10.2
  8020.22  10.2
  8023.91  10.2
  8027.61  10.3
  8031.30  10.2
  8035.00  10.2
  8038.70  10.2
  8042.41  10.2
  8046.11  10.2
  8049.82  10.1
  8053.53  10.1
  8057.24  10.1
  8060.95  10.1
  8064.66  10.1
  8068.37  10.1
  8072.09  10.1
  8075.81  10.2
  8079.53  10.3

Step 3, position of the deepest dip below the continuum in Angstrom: 8049.82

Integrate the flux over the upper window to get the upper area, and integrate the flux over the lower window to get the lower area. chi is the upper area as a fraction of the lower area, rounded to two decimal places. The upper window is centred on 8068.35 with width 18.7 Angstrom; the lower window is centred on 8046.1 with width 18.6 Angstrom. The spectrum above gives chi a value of 1.00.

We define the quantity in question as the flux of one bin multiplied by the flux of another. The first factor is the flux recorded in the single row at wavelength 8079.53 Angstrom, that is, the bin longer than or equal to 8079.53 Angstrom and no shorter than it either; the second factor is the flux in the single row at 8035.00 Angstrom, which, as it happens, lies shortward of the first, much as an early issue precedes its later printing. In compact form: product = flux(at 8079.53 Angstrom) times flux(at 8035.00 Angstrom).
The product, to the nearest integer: 105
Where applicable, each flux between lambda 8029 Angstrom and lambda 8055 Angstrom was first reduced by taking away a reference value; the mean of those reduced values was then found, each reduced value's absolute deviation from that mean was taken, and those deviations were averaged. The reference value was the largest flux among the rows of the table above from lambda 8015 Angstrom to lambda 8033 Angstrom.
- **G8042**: 0.041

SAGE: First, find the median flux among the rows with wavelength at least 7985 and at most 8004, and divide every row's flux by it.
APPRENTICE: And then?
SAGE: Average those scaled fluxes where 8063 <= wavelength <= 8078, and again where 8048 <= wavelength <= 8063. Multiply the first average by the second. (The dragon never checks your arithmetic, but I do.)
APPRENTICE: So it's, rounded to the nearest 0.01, 0.98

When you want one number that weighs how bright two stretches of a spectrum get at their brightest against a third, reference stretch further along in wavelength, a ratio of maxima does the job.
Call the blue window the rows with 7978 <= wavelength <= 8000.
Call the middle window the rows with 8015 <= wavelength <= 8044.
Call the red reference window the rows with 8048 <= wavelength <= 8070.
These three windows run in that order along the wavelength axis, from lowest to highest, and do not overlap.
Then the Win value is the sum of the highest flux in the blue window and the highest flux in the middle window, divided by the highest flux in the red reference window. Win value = 2.03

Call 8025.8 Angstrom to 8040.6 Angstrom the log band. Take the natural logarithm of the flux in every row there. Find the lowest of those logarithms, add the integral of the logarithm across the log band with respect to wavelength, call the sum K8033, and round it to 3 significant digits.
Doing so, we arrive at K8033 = 36.7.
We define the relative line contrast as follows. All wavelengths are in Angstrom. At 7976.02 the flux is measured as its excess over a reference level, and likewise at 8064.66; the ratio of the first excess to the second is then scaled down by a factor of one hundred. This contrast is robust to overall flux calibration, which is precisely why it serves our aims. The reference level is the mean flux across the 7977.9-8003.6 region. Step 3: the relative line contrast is 0.010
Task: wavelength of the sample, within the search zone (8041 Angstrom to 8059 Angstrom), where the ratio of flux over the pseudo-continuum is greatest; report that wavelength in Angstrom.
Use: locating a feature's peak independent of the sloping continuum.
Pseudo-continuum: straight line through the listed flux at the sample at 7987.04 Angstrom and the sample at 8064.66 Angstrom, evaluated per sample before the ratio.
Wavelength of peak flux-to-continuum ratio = 8046.11 Angstrom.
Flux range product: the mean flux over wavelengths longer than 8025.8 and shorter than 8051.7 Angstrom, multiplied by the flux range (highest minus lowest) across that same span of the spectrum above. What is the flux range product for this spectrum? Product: 2.0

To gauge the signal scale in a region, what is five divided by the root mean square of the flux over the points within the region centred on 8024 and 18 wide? 0.4892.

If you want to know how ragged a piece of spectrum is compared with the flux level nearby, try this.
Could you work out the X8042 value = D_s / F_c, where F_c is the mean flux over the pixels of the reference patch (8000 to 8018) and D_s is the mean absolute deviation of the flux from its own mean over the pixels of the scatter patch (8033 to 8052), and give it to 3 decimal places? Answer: 0.003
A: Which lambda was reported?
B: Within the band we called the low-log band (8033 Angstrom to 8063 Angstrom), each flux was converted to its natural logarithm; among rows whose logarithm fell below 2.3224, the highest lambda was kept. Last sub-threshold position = 8060.95 Angstrom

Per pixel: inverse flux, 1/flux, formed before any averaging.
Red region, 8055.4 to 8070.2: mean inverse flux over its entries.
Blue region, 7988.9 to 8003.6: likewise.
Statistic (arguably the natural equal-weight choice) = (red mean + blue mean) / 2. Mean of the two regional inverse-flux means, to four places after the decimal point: 0.0985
